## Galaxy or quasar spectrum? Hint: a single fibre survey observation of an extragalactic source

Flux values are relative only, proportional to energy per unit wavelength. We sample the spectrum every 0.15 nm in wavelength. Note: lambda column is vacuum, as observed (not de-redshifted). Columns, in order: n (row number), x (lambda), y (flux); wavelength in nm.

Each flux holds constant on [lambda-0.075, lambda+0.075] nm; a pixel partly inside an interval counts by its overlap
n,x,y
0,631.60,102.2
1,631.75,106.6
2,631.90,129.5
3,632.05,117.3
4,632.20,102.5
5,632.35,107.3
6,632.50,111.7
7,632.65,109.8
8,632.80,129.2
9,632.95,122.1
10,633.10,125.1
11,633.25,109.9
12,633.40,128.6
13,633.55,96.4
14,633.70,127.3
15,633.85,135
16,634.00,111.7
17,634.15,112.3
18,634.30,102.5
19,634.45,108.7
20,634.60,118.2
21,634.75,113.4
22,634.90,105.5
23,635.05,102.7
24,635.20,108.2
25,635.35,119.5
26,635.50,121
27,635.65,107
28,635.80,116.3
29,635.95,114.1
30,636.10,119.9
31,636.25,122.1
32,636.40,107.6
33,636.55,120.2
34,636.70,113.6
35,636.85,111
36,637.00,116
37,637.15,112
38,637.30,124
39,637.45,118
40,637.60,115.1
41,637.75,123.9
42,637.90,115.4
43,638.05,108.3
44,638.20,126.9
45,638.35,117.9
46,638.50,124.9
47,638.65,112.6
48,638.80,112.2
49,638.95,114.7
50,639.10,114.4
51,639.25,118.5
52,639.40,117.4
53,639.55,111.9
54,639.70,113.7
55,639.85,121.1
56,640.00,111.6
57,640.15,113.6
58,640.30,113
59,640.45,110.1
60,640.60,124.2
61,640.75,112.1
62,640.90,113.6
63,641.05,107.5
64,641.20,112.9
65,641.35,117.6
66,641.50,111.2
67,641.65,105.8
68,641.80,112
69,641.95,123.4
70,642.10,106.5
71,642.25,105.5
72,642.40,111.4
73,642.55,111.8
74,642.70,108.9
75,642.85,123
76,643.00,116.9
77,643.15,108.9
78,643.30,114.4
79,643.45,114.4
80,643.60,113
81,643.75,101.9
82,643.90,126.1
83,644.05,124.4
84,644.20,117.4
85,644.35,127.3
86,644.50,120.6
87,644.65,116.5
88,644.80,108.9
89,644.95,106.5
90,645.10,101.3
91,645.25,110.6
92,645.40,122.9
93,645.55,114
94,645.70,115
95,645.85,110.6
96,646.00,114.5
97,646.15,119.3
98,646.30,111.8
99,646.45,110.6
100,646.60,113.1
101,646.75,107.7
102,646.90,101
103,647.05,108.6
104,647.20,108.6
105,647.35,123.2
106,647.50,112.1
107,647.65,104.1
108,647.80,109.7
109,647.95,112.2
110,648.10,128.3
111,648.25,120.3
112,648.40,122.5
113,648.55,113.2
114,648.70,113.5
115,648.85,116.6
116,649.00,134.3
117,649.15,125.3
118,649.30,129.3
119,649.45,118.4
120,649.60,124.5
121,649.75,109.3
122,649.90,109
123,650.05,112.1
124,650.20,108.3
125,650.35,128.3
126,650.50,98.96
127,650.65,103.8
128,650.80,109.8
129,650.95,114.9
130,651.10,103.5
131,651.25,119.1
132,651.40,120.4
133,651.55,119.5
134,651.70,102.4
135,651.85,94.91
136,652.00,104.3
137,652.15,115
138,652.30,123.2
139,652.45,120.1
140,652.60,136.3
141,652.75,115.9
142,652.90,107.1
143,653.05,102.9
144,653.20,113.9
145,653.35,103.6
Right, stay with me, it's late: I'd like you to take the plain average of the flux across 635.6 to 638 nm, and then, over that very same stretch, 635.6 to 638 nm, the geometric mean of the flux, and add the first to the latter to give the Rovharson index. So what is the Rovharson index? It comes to 232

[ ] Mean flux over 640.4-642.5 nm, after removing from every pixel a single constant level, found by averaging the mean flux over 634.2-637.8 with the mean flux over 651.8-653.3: -1.4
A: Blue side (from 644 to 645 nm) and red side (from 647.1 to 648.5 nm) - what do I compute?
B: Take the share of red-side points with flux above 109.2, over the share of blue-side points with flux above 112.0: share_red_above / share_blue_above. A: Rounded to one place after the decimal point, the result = 1.1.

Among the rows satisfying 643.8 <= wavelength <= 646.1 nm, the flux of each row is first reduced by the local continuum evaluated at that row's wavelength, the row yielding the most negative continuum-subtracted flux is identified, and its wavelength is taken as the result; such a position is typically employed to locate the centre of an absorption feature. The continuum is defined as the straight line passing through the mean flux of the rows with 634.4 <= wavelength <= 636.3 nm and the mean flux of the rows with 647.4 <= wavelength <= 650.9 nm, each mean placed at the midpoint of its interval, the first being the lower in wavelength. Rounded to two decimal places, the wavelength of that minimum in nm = 645.10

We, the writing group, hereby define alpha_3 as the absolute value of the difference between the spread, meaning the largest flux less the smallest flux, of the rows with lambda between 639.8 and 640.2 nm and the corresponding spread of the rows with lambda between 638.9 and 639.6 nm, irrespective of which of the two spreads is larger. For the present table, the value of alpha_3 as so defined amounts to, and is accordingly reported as 2.9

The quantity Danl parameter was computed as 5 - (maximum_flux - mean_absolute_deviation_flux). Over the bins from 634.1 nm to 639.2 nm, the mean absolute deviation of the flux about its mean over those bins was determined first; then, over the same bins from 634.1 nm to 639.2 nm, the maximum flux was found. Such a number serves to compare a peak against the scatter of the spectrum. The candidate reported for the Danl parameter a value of -117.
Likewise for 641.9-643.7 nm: -114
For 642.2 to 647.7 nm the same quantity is -117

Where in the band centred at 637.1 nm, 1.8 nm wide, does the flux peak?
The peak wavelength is 637.30 nm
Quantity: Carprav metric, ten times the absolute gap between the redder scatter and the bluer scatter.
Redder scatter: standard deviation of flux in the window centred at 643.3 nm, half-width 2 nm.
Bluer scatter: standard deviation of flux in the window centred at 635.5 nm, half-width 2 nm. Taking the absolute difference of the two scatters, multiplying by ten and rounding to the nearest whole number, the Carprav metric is 11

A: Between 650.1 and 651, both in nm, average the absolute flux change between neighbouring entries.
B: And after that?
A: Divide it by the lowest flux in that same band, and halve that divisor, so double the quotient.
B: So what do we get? 0.26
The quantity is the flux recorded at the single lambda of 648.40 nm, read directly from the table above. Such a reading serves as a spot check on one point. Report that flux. 122.5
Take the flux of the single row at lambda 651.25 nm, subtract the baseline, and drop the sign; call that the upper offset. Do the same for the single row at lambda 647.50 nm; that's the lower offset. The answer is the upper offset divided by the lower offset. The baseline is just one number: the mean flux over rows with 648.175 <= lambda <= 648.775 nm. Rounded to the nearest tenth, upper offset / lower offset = 0.3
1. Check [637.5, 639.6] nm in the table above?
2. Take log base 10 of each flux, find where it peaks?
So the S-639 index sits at 638.20 nm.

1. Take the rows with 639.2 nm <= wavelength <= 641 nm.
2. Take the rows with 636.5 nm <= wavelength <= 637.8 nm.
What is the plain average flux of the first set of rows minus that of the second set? -2.0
